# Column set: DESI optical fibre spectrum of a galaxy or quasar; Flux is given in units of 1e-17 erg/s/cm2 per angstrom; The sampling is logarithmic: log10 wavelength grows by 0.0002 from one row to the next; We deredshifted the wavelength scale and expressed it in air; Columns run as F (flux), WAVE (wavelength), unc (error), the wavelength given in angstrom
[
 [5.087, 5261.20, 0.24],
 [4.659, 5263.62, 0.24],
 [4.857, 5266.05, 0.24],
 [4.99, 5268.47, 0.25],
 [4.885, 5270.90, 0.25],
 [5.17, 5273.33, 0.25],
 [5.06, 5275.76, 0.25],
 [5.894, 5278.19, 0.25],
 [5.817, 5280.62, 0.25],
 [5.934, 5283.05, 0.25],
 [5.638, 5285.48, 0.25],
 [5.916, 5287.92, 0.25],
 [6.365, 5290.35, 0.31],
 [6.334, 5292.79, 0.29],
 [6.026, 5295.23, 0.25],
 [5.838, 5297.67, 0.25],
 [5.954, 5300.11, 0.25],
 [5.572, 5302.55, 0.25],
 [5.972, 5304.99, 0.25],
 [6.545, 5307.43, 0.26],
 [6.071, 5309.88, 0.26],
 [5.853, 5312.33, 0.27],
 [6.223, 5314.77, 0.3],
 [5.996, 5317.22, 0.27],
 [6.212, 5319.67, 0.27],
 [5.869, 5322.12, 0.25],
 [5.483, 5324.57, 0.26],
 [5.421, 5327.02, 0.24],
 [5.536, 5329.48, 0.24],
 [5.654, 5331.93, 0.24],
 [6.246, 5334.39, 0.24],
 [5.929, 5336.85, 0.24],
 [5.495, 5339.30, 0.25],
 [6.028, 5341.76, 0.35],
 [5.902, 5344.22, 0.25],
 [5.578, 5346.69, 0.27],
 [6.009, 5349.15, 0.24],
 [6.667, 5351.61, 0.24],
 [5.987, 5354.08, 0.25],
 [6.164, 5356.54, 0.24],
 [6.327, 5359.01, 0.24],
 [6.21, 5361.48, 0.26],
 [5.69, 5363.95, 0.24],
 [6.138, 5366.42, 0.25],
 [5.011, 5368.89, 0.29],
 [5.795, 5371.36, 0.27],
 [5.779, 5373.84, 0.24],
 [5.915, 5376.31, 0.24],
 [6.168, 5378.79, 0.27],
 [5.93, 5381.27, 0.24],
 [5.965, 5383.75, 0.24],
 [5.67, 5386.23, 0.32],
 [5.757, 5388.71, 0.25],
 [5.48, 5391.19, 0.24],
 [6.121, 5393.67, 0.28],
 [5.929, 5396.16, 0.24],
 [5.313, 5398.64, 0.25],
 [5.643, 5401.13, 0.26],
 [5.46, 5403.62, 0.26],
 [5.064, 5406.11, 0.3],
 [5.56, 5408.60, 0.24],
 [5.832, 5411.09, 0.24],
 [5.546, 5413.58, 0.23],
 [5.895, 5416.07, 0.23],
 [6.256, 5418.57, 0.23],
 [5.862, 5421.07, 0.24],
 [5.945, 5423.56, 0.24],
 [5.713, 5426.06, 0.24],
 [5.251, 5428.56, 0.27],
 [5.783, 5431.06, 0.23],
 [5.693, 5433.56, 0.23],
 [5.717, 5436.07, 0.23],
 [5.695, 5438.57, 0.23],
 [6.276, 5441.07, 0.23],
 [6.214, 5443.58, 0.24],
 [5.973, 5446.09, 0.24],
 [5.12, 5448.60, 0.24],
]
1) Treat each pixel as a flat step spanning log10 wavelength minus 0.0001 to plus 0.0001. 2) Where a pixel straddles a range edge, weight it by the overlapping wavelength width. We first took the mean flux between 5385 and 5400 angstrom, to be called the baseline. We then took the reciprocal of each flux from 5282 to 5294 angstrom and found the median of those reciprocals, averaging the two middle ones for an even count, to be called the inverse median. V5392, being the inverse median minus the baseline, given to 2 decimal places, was -5.54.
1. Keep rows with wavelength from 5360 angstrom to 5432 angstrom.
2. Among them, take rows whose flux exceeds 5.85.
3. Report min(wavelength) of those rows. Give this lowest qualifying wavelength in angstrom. 5361.48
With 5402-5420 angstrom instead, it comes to 5416.07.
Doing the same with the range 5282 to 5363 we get 5283.05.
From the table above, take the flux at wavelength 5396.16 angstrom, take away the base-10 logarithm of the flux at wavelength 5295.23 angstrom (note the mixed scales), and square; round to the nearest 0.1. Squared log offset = 26.5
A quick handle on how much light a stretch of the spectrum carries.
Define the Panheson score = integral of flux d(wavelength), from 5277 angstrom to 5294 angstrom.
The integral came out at 102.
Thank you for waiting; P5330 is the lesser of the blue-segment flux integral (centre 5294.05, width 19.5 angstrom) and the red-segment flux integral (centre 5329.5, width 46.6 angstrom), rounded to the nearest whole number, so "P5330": 116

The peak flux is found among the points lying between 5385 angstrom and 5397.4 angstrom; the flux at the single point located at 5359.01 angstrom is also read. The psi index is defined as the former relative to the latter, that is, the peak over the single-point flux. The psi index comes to 0.97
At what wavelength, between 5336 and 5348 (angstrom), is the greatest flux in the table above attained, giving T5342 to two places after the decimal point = 5341.76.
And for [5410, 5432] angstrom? 5418.57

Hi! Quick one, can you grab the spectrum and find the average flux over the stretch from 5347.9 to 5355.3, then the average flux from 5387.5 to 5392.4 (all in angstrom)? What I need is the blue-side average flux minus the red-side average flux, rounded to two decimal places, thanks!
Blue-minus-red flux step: 0.60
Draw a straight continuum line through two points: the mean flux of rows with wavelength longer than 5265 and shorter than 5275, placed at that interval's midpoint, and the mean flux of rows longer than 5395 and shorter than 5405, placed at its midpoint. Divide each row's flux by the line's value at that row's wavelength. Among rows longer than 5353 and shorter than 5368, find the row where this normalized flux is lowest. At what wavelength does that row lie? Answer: 5363.95 angstrom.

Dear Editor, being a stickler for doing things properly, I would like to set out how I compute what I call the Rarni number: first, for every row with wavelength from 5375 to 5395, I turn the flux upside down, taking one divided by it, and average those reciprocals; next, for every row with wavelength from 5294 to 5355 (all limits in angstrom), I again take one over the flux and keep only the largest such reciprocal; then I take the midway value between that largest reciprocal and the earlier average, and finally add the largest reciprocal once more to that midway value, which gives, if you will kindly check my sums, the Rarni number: 0.362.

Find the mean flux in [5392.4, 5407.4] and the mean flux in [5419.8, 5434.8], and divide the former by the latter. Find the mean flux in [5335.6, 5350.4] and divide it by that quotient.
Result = 5.95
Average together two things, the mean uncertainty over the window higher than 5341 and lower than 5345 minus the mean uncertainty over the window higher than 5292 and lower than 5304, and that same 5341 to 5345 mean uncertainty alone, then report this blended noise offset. 0.171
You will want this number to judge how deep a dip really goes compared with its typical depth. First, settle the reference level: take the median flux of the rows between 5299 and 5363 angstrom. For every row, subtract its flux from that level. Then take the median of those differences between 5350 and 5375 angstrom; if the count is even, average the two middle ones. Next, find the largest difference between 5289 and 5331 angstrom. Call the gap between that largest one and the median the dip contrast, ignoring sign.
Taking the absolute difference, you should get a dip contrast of 0.64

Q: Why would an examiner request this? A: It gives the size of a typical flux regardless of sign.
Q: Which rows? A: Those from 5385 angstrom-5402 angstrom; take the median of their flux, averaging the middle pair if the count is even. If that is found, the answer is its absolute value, 5.67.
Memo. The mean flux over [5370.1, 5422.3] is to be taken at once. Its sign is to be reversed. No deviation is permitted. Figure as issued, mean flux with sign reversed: -5.76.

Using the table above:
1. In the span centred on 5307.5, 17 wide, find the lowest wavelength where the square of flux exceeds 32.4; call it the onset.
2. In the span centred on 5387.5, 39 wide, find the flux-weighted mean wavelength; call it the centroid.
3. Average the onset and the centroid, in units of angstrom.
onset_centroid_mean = 5343.7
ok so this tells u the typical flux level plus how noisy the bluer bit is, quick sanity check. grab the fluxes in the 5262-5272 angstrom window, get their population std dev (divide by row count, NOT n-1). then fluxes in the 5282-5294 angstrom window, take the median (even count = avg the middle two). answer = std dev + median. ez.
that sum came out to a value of 6.05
